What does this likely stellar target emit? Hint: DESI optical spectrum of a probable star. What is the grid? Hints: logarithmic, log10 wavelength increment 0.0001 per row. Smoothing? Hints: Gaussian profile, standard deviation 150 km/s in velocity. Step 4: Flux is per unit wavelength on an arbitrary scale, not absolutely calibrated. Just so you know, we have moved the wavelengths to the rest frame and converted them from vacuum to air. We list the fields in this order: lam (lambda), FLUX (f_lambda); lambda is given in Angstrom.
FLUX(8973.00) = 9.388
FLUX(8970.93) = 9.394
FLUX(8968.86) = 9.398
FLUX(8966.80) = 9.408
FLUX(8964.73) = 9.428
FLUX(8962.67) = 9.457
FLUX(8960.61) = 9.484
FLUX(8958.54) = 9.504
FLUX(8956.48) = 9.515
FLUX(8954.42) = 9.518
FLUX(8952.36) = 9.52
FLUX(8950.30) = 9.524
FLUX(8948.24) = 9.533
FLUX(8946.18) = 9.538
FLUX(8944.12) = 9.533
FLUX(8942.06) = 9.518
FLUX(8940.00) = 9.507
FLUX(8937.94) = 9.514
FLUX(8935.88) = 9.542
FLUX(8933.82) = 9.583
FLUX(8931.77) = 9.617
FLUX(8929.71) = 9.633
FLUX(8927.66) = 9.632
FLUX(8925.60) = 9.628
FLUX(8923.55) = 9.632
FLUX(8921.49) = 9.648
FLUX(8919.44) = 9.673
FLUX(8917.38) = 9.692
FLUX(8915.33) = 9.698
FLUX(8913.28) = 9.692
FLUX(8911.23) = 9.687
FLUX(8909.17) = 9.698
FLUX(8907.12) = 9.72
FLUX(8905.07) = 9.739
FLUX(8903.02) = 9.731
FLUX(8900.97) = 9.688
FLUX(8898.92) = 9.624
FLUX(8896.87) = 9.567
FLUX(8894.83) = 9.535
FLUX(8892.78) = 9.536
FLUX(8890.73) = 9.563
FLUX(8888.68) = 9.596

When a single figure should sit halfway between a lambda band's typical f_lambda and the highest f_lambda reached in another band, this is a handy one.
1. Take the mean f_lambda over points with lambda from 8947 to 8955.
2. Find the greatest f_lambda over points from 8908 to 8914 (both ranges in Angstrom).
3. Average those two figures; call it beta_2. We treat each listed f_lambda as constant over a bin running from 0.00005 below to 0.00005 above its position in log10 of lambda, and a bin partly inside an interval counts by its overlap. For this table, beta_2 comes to 9.61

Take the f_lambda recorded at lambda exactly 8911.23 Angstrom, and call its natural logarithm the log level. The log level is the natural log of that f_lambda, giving 2.27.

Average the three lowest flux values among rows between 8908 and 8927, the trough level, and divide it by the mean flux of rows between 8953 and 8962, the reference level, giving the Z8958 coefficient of 1.01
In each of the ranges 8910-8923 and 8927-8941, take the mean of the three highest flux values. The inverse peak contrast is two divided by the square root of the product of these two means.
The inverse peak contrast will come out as 0.207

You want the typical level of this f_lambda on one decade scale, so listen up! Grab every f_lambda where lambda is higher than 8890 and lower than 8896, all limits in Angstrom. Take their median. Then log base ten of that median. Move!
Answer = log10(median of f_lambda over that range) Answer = 0.979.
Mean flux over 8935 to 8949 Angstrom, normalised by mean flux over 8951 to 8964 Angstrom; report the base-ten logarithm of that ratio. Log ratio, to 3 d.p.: 0.001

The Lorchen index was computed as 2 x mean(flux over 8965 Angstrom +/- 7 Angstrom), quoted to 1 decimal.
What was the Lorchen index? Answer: 18.9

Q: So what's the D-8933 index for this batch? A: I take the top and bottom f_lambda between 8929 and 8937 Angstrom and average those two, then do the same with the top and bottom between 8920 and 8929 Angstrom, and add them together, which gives 19.2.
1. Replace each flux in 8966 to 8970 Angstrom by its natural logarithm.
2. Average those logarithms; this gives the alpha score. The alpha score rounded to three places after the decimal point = 2.241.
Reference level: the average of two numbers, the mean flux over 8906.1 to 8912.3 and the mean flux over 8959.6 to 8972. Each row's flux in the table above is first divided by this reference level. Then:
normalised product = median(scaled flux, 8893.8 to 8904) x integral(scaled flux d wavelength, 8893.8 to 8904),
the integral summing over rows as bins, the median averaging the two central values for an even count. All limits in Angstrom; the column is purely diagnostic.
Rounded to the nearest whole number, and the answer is 10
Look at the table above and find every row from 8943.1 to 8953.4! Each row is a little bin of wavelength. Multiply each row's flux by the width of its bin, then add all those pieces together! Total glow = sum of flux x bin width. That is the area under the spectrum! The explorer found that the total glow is 98.2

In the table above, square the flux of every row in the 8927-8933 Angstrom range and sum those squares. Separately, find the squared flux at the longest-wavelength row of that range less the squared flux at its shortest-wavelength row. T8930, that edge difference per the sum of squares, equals -0.001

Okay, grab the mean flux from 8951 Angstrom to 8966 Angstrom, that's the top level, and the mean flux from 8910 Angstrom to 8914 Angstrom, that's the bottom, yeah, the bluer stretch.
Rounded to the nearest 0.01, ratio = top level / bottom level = 0.98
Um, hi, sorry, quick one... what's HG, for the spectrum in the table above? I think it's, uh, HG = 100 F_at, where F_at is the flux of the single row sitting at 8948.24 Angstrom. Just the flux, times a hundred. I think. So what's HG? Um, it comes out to 953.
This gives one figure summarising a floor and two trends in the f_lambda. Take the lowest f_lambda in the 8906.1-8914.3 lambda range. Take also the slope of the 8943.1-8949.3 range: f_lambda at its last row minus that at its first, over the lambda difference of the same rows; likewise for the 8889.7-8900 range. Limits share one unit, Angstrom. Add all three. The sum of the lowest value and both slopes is 9.69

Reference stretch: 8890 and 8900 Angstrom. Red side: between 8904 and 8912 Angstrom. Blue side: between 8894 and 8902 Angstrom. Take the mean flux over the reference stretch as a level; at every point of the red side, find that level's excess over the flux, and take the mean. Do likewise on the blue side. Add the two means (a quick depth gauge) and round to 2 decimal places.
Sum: -0.18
